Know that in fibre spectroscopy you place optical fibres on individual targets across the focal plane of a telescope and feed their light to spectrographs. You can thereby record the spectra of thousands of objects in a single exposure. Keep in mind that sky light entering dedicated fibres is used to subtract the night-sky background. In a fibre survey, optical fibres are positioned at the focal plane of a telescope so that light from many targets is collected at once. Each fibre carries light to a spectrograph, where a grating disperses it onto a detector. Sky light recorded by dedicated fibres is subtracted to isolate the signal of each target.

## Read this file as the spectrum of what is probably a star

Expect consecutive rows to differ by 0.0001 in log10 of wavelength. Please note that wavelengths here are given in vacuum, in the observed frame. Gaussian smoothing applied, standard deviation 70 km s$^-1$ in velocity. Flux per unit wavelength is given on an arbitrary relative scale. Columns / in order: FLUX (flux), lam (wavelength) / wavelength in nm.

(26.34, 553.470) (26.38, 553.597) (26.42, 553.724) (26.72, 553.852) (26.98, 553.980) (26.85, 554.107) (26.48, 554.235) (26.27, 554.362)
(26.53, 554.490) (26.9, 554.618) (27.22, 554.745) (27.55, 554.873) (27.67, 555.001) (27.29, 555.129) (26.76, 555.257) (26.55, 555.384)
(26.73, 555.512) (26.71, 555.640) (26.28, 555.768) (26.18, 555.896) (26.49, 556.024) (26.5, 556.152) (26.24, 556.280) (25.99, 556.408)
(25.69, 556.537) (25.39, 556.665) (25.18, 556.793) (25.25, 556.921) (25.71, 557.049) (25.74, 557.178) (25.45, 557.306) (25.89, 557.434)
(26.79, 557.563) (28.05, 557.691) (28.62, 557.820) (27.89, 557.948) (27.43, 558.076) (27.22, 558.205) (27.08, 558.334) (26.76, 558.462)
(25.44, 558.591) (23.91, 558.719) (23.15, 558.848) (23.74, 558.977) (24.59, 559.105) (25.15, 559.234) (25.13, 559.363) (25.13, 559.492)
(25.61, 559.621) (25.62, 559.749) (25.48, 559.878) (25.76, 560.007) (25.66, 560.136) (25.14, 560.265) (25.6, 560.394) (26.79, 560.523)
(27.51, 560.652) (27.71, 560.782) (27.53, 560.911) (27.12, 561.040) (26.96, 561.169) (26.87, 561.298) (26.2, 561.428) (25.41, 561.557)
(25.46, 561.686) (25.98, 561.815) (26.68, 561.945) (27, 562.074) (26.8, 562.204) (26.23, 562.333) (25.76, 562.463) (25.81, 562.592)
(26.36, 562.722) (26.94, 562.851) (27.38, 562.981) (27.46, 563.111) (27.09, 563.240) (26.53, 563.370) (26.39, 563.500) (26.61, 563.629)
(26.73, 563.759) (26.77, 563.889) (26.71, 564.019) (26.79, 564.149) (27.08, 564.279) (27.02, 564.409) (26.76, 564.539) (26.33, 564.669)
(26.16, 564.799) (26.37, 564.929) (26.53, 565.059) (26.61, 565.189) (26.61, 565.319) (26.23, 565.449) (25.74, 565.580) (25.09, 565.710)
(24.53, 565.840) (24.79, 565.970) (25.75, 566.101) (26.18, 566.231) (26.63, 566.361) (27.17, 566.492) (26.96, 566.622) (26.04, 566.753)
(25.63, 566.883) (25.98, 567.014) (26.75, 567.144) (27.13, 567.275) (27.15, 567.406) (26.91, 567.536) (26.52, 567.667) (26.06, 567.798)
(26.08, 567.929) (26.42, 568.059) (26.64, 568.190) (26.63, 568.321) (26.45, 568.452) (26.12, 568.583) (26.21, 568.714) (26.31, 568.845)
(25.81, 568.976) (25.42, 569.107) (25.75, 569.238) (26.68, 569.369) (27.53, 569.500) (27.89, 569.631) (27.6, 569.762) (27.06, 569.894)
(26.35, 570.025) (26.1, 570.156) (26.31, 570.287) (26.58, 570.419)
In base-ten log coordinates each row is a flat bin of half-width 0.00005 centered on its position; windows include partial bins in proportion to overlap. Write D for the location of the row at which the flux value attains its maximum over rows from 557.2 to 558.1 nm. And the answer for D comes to 557.820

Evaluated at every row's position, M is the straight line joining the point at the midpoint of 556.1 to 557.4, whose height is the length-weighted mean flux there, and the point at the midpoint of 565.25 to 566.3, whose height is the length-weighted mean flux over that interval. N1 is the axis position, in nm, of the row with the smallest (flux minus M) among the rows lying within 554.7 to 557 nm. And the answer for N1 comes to 556.793 nm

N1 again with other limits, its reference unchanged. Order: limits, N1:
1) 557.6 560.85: 558.848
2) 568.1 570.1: 569.107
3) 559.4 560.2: 559.492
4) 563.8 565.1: 564.799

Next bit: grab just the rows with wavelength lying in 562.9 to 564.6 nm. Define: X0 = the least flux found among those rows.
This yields 26.39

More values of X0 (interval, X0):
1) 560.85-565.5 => 25.41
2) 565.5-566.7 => 24.53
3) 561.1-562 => 25.41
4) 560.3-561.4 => 25.6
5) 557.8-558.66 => 25.44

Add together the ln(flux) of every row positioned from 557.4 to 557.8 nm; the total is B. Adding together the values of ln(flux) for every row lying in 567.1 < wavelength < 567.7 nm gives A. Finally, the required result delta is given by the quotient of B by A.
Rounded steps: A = 16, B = 9.9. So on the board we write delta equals 0.6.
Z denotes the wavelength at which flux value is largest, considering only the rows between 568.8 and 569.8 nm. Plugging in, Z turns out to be 569.631 nm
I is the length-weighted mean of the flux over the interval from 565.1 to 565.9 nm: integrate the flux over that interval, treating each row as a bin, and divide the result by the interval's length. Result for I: 25.8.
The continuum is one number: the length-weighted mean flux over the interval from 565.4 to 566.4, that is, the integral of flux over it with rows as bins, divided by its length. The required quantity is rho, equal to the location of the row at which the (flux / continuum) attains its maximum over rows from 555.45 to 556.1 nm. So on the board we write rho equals 555.512 nm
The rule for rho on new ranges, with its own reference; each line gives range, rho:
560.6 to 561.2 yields 560.782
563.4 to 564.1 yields 563.889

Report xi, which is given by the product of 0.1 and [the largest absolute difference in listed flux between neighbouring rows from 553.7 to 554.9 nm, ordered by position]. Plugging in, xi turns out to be 0.04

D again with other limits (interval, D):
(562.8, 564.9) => 563.111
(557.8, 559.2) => 557.820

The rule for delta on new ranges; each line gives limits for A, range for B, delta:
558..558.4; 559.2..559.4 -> 0.7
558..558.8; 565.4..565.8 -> 0.5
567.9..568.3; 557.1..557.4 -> 0.7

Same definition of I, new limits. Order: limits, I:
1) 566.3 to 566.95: 26.5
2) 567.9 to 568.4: 26.5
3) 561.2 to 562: 26.1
